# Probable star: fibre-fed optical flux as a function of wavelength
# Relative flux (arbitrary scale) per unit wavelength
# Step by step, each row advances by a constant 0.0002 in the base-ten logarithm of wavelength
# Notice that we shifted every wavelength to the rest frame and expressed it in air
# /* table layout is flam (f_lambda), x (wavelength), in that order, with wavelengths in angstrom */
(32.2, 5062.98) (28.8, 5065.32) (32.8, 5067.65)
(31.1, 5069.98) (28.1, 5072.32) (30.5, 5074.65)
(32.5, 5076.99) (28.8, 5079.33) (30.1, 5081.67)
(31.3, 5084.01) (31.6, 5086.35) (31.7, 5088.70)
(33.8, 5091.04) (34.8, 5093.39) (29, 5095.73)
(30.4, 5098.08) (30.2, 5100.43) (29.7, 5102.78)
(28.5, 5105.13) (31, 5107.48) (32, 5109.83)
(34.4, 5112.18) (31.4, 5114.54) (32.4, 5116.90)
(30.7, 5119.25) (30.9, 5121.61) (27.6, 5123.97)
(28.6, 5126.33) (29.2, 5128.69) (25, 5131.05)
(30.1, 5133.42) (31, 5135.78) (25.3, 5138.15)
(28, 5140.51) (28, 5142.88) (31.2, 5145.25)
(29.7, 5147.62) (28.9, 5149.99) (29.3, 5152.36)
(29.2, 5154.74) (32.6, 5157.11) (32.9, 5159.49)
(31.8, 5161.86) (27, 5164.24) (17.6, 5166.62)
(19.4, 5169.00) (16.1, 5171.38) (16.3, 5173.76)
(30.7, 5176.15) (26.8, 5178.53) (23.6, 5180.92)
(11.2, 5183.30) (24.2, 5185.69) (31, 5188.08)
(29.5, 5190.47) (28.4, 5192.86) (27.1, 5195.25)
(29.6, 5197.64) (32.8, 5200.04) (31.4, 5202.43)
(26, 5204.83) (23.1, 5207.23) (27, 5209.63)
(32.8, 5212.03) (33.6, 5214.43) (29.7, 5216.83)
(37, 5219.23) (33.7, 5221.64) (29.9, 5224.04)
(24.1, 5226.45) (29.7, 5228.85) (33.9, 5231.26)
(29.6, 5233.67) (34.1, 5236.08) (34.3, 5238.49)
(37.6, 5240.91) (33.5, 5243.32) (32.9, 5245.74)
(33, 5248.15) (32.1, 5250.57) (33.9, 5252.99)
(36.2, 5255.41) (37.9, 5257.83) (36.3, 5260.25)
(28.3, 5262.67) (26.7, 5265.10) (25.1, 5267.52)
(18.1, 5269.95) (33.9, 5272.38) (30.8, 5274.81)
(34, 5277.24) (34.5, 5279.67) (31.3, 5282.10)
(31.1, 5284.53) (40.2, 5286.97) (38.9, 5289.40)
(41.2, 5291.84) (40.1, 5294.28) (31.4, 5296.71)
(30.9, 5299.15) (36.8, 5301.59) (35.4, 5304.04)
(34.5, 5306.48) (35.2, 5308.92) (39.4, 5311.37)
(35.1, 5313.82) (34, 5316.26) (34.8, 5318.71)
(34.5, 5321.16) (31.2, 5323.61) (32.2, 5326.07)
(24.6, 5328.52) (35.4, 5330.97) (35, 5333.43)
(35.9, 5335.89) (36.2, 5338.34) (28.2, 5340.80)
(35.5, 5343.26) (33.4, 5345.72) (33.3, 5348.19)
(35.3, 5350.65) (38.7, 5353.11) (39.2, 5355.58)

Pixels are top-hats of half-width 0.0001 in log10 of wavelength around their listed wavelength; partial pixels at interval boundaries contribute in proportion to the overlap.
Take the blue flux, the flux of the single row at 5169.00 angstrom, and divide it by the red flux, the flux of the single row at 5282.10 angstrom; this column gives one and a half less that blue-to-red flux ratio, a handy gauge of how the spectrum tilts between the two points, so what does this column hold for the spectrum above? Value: 0.9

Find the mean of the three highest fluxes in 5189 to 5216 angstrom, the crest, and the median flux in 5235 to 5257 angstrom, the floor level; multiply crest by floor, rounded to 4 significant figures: 1121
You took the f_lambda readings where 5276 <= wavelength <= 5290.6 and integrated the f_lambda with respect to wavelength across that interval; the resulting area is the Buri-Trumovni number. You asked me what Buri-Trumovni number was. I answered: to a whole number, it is 511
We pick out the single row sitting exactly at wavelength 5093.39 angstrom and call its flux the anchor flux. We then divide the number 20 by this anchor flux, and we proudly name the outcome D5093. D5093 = 0.575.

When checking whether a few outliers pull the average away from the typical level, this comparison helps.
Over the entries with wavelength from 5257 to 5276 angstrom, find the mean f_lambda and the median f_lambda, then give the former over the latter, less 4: -3.00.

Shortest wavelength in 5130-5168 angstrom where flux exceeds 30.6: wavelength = 5135.78 angstrom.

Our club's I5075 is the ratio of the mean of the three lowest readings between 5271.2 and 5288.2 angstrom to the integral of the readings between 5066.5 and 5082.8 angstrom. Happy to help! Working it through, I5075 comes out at 0.062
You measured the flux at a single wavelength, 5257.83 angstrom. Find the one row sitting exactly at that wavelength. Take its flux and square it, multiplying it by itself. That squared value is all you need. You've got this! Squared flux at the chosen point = 1436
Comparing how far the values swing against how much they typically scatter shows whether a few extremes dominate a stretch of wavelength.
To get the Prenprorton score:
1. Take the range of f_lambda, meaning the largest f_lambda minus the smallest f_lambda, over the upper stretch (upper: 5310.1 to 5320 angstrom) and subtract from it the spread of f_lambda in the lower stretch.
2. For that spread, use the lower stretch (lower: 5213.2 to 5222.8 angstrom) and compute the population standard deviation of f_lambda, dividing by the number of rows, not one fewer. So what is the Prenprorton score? 2.8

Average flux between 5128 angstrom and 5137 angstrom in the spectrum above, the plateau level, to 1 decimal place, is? 28.8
